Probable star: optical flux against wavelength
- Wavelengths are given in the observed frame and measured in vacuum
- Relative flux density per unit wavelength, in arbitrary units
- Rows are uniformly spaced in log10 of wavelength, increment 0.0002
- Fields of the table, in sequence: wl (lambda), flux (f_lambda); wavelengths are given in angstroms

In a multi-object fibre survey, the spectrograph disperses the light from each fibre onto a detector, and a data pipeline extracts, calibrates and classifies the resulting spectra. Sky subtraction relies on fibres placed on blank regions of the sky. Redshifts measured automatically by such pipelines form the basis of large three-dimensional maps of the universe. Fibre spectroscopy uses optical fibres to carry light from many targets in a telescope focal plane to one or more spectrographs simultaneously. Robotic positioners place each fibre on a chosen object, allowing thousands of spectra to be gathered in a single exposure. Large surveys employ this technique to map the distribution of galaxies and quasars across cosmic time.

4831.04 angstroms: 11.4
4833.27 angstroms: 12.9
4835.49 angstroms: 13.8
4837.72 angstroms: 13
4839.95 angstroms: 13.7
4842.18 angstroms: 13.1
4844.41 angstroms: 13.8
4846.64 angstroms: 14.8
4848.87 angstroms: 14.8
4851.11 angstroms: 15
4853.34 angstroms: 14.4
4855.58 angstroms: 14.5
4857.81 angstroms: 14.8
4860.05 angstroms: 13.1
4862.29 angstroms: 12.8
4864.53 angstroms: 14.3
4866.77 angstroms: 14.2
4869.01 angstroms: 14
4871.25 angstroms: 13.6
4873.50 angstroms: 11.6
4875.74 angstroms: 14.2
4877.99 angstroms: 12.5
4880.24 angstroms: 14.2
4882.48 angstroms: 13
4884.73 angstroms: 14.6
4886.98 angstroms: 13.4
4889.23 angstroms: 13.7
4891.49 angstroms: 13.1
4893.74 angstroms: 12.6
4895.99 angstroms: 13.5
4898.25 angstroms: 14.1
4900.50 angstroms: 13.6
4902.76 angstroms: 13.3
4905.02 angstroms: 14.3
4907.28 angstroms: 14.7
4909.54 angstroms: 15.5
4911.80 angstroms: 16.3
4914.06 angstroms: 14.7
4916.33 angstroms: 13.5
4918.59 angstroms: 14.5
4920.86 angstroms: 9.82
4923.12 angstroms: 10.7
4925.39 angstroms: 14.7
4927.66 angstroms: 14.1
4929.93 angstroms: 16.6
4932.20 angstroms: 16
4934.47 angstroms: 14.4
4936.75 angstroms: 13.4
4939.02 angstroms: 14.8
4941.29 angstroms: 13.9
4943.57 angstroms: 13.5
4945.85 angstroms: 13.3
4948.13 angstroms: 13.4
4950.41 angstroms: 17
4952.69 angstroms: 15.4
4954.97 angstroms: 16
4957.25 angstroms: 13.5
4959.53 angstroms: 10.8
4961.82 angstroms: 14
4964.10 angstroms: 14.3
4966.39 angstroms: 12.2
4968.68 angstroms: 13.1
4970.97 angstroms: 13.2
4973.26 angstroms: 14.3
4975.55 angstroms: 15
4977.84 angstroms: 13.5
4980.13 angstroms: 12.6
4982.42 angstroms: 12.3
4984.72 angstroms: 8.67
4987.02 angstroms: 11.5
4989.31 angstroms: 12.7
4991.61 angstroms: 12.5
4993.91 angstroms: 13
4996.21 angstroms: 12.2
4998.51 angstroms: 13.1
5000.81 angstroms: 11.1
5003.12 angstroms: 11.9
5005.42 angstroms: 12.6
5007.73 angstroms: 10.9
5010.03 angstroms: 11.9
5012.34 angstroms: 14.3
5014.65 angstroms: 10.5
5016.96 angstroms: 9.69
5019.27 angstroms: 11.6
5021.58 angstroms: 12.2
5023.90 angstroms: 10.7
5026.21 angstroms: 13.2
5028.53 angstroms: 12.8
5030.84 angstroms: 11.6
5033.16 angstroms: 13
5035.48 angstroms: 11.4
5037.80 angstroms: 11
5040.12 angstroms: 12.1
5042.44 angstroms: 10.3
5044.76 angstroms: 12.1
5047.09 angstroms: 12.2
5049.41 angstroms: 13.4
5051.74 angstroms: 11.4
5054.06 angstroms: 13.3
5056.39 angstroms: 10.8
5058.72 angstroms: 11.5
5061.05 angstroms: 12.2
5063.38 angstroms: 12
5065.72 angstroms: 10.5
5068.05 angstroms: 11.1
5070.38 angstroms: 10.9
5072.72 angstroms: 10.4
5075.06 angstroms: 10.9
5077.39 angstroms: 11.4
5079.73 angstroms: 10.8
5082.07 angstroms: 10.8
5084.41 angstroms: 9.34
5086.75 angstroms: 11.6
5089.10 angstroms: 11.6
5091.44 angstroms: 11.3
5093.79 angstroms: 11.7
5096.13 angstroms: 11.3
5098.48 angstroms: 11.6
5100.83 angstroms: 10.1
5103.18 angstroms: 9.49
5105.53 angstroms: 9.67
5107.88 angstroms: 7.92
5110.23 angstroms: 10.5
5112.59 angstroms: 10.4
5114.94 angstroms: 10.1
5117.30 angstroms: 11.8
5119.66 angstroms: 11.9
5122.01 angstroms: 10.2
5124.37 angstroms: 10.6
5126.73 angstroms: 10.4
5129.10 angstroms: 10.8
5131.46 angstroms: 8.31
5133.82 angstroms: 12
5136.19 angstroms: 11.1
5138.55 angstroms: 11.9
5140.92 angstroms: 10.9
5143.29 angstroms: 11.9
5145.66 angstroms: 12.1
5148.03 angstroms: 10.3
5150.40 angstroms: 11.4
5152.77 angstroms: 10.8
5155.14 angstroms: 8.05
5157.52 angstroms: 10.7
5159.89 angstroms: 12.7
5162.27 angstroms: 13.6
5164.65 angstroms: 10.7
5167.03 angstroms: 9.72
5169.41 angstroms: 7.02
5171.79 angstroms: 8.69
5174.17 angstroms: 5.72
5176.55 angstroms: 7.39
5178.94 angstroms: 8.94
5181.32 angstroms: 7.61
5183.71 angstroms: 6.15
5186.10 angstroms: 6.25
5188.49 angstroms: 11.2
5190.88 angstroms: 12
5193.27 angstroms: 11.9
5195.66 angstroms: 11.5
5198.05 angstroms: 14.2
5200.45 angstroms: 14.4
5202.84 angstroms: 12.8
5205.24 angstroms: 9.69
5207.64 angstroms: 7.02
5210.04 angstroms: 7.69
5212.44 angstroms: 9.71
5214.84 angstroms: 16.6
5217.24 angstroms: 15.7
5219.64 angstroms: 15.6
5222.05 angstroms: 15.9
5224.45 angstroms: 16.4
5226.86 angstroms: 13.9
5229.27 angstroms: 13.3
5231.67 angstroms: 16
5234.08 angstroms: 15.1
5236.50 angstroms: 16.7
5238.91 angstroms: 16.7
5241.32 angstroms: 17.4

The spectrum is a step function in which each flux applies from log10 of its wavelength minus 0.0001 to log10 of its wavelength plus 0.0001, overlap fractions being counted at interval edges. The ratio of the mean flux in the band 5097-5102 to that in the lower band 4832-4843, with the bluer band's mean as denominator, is 0.82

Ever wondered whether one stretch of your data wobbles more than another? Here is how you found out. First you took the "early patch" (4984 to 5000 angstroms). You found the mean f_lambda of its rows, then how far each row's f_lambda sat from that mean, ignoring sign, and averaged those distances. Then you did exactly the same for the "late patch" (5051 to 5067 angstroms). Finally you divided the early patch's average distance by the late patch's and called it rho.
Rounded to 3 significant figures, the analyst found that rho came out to 1.50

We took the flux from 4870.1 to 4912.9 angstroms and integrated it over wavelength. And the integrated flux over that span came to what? 590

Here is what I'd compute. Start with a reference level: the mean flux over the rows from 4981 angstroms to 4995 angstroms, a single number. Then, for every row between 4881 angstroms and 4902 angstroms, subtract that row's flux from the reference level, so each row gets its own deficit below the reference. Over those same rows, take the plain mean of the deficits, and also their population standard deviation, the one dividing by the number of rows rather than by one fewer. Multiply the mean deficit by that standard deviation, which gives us -1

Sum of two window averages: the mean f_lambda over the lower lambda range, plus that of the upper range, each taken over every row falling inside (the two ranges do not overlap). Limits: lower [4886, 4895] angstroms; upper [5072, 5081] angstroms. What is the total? 24.1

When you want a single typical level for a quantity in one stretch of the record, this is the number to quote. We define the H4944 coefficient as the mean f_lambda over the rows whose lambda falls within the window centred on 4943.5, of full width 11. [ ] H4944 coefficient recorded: 13.8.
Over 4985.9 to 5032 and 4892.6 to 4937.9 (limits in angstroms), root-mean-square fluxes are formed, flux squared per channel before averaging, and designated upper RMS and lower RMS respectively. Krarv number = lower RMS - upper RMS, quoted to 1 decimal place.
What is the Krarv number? 2.1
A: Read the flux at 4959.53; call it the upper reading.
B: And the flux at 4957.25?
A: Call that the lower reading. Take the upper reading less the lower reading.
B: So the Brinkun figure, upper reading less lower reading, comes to -3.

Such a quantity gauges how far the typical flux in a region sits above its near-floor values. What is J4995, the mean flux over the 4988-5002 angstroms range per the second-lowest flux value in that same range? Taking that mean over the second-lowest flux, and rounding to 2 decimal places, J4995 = 1.02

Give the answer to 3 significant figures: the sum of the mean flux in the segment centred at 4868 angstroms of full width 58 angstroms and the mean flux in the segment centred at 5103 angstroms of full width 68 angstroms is 24.4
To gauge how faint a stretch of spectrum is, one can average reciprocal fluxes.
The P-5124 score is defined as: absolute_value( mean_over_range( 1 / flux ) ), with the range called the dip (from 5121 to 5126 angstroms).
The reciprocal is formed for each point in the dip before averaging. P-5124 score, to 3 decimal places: 0.096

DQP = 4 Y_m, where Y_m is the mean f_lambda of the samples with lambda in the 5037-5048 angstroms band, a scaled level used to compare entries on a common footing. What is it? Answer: 46.2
